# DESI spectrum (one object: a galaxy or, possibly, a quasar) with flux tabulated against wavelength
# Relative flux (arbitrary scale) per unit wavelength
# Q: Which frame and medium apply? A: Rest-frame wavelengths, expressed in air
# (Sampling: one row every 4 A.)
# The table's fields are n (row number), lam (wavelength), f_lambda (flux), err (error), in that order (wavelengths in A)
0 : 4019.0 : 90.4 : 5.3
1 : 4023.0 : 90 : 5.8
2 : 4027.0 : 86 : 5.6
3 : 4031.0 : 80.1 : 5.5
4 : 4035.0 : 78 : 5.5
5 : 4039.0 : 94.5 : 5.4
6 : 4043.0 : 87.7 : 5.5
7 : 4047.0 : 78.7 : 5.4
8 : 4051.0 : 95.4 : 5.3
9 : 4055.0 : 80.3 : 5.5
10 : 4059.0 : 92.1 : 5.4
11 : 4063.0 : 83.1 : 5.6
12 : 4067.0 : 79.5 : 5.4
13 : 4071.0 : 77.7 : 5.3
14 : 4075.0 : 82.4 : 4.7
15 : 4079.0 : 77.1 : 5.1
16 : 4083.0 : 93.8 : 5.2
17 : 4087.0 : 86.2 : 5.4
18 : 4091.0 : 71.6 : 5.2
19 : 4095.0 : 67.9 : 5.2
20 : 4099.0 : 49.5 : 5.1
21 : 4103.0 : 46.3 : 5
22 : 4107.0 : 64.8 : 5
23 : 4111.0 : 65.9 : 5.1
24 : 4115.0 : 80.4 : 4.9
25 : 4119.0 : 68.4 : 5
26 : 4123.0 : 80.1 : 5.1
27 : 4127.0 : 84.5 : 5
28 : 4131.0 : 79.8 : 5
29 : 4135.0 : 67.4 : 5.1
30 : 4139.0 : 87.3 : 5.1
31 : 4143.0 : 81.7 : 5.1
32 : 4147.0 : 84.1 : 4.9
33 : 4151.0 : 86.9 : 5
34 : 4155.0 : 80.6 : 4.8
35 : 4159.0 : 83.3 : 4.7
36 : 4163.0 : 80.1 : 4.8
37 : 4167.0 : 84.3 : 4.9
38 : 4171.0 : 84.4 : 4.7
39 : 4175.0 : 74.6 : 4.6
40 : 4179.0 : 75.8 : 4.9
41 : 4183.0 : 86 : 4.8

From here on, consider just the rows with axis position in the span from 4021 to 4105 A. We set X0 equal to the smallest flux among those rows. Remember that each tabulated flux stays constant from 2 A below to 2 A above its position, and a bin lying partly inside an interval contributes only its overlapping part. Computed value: 46.3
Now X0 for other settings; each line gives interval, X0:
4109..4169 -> 65.9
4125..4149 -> 67.4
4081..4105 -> 46.3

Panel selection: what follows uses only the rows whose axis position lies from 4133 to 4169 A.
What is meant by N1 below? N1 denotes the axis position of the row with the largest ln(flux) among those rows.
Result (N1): 4139.0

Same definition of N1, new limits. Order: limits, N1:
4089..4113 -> 4091.0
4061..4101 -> 4083.0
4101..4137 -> 4127.0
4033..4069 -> 4051.0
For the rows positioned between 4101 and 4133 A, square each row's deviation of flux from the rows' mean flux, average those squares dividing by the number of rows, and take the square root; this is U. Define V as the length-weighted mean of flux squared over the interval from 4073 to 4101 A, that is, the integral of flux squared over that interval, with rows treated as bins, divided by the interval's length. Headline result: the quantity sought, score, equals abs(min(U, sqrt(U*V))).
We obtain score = 11.8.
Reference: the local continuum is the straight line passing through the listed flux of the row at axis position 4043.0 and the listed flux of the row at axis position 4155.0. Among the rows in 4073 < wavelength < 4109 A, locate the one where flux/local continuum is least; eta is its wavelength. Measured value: 4103.0 A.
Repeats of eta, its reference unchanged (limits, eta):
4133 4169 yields 4135.0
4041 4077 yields 4047.0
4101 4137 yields 4103.0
